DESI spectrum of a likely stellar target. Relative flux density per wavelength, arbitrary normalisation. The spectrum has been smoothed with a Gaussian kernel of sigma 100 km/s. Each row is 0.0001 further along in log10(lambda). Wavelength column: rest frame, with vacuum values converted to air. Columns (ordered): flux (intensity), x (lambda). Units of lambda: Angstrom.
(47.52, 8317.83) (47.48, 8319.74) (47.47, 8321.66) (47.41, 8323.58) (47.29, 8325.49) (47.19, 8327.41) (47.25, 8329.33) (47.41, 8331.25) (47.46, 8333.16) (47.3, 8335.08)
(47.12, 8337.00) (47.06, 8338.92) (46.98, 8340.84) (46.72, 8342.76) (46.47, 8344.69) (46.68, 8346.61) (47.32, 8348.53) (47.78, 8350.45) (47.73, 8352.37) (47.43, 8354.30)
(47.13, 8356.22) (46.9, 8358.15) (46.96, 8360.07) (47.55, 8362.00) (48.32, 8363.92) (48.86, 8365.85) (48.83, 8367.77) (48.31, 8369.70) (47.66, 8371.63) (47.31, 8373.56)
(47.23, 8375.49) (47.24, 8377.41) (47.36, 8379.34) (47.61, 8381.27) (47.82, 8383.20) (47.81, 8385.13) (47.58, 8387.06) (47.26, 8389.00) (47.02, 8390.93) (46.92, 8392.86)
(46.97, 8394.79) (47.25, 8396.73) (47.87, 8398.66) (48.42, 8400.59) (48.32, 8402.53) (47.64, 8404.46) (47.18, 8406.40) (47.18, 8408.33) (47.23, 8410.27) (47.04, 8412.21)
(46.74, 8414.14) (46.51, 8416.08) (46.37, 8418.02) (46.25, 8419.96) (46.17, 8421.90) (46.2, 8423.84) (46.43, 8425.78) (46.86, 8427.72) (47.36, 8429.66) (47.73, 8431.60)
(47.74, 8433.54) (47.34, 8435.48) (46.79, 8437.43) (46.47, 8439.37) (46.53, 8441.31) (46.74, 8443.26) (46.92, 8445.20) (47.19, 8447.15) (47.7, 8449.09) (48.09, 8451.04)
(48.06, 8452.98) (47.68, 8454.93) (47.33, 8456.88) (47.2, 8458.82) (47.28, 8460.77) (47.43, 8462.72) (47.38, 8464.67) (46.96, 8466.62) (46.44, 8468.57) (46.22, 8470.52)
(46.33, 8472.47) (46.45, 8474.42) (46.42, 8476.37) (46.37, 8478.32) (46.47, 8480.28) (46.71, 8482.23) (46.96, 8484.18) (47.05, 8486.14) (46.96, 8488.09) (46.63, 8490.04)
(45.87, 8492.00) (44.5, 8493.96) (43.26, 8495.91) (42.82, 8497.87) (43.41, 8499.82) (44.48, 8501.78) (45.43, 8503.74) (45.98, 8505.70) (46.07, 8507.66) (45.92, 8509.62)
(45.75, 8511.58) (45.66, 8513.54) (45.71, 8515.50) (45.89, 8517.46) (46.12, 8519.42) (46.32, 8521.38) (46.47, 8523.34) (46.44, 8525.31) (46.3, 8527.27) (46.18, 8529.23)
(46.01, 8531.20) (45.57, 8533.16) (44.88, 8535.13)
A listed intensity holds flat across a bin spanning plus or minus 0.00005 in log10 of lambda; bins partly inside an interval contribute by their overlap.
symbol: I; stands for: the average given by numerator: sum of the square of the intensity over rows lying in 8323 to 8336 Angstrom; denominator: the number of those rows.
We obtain 2240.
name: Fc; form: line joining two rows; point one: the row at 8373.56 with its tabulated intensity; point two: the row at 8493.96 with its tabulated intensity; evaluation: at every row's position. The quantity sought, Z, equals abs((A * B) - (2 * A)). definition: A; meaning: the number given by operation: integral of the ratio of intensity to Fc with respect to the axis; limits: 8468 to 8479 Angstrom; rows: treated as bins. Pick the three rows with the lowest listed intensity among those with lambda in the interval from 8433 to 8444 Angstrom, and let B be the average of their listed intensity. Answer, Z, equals 506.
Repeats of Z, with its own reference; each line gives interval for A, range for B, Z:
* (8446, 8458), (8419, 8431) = 556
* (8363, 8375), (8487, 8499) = 506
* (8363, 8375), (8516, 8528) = 537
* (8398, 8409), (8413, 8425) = 499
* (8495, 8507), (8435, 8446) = 534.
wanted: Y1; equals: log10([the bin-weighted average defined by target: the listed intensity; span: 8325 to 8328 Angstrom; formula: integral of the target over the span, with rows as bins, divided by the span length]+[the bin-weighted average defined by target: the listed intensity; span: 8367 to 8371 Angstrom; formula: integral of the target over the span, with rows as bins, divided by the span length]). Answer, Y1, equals 1.98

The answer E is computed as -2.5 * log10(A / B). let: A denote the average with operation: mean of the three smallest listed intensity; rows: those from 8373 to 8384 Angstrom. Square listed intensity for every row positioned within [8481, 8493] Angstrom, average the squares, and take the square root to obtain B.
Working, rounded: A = 47.3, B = 46.7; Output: -0.01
